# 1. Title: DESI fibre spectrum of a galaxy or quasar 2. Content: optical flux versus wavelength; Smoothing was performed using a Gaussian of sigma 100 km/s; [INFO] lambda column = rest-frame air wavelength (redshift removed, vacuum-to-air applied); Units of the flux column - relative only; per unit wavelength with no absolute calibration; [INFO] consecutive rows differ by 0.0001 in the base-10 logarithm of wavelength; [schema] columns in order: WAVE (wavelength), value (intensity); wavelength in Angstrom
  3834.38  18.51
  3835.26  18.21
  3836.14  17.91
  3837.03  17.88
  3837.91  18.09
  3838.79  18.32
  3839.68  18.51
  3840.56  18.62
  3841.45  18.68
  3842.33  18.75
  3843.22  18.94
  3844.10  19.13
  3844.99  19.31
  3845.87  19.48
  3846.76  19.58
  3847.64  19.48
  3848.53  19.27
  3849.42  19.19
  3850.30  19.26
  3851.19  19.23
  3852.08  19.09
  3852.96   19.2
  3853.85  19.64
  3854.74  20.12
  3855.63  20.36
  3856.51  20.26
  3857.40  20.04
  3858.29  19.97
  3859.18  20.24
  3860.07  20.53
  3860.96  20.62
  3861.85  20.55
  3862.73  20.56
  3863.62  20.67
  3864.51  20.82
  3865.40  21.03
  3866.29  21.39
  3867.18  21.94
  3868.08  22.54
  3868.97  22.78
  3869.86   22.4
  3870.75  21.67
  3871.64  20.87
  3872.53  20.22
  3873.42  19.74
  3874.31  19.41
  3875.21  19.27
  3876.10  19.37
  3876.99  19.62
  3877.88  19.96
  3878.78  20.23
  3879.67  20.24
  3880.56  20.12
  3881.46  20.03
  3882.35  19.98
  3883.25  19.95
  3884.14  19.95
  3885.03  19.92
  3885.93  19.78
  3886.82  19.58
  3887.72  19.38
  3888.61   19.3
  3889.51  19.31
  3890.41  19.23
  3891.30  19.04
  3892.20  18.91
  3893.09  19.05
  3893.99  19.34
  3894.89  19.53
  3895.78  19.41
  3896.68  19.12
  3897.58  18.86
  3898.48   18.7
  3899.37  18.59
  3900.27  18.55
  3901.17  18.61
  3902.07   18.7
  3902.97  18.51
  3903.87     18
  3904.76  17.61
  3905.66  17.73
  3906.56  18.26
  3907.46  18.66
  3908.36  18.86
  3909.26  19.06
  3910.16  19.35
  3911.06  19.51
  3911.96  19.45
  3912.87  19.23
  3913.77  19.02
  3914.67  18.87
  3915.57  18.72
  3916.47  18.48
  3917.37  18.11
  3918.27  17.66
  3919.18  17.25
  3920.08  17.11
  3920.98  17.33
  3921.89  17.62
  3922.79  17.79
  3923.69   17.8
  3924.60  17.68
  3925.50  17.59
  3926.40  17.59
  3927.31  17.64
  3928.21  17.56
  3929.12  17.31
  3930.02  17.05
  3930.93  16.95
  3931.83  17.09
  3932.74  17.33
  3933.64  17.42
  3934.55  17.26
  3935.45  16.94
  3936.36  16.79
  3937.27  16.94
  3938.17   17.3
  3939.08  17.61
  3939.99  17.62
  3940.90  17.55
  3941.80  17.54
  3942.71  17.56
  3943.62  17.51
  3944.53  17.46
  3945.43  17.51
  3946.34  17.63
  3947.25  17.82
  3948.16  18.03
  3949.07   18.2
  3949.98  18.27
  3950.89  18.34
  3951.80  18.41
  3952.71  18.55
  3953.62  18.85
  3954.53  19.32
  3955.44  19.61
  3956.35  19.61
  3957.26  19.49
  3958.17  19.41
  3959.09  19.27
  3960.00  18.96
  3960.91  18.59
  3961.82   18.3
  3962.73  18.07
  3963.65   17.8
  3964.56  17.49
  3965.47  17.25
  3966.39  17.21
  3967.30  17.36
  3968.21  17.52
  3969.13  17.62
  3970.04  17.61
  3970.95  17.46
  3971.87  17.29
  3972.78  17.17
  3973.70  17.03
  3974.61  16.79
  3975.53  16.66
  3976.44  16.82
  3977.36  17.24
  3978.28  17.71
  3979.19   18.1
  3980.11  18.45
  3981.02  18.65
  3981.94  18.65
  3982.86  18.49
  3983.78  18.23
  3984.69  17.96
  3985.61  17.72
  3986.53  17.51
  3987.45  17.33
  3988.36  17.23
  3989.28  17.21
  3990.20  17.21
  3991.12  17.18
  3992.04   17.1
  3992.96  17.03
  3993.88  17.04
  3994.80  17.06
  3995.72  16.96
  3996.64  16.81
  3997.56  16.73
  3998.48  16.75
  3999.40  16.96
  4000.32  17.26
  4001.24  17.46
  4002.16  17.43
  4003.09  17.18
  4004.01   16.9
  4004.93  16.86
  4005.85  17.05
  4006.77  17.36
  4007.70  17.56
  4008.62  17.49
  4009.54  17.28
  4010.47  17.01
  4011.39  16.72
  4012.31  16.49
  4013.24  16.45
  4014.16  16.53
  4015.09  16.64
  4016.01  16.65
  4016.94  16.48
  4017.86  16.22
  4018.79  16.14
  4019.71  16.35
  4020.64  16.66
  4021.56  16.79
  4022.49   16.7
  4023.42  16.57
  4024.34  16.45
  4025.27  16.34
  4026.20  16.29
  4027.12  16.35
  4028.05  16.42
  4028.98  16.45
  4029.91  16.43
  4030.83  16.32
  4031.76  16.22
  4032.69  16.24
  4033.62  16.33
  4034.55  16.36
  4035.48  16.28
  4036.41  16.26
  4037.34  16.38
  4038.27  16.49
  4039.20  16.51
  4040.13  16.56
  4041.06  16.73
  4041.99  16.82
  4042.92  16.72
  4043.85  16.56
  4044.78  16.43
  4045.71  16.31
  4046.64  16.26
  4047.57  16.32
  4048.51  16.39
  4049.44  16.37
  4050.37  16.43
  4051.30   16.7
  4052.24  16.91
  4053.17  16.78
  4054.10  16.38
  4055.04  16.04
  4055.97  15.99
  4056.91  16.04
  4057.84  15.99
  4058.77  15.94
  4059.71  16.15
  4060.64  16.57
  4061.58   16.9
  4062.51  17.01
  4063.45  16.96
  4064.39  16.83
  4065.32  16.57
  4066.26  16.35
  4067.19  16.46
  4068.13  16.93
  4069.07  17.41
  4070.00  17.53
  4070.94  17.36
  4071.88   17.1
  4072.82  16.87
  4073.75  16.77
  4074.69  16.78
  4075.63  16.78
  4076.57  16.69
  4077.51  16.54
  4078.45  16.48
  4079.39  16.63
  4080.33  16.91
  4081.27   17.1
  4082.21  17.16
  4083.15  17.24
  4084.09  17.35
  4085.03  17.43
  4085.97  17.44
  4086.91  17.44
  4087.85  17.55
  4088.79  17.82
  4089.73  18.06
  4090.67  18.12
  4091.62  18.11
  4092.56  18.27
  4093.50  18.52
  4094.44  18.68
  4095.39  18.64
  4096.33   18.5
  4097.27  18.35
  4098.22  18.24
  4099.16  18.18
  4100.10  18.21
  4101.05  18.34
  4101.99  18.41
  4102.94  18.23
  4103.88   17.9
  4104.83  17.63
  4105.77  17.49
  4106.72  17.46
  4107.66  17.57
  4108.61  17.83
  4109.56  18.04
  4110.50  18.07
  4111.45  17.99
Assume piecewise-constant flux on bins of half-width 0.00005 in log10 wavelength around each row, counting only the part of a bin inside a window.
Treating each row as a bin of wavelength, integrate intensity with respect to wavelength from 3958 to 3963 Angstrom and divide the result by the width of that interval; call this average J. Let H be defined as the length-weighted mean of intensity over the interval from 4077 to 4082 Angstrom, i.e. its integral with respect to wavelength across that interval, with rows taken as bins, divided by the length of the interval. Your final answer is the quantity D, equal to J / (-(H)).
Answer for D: -1.12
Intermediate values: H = 16.7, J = 18.8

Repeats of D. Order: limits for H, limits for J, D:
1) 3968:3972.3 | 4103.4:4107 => -1.01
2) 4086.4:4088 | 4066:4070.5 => -0.97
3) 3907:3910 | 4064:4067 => -0.88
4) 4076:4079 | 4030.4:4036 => -0.98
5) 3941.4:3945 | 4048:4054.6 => -0.94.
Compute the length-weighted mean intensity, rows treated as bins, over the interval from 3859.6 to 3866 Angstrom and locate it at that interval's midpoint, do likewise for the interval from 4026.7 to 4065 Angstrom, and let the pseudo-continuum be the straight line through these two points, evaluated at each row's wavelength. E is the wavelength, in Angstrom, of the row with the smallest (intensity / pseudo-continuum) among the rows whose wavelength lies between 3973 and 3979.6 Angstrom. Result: 3975.53 Angstrom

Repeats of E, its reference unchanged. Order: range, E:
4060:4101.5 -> 4066.26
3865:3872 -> 3871.64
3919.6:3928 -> 3920.08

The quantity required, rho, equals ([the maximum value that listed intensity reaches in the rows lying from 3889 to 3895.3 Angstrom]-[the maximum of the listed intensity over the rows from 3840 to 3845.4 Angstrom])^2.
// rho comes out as 0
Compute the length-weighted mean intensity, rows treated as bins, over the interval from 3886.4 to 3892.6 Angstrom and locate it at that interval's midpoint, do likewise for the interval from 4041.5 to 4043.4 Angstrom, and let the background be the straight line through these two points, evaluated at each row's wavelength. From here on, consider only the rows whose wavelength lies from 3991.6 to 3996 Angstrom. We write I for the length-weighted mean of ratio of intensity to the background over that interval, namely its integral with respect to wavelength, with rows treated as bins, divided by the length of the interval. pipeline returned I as 0.97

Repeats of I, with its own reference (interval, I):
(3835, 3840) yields 0.90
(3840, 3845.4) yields 0.95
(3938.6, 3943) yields 0.95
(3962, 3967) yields 0.98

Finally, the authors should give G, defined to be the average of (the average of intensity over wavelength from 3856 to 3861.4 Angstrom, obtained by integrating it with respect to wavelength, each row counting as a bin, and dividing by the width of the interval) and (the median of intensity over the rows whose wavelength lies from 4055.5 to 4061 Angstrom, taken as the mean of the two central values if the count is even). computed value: 18.1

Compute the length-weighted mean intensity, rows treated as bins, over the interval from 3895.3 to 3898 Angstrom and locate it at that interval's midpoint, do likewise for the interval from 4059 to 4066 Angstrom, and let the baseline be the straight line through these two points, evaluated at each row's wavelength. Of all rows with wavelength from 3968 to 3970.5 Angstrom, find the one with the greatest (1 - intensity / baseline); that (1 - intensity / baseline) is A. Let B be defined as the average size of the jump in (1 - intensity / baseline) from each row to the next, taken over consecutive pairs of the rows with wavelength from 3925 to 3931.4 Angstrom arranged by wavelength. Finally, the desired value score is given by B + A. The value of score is 0.037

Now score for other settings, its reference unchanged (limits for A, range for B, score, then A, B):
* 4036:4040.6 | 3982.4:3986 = 0.060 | 0.05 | 0.014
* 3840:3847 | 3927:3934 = 0.077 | 0.07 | 0.009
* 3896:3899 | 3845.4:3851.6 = 0.027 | 0.02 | 0.005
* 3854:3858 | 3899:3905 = -0.004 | -0.02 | 0.011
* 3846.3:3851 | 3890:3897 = 0.044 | 0.03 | 0.010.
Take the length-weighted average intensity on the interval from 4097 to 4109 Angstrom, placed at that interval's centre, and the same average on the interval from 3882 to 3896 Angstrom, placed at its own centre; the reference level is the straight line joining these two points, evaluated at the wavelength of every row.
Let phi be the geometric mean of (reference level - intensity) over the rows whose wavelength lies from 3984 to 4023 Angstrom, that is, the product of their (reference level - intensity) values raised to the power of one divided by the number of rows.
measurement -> 1.65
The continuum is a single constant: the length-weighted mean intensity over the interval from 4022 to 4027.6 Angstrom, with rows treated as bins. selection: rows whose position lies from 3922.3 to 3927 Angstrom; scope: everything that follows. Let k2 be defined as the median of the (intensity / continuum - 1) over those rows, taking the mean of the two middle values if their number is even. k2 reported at 0.08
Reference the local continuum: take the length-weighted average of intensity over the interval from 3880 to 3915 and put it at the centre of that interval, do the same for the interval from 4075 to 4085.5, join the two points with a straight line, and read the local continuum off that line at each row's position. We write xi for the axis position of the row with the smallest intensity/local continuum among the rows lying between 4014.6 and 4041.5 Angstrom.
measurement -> 4018.79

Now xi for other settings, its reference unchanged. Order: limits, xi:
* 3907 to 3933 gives 3930.93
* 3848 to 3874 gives 3852.08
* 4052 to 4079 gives 4058.77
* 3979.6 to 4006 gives 3997.56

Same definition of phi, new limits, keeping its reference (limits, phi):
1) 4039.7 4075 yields 1.62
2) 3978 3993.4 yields 0.85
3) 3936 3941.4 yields 1.80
